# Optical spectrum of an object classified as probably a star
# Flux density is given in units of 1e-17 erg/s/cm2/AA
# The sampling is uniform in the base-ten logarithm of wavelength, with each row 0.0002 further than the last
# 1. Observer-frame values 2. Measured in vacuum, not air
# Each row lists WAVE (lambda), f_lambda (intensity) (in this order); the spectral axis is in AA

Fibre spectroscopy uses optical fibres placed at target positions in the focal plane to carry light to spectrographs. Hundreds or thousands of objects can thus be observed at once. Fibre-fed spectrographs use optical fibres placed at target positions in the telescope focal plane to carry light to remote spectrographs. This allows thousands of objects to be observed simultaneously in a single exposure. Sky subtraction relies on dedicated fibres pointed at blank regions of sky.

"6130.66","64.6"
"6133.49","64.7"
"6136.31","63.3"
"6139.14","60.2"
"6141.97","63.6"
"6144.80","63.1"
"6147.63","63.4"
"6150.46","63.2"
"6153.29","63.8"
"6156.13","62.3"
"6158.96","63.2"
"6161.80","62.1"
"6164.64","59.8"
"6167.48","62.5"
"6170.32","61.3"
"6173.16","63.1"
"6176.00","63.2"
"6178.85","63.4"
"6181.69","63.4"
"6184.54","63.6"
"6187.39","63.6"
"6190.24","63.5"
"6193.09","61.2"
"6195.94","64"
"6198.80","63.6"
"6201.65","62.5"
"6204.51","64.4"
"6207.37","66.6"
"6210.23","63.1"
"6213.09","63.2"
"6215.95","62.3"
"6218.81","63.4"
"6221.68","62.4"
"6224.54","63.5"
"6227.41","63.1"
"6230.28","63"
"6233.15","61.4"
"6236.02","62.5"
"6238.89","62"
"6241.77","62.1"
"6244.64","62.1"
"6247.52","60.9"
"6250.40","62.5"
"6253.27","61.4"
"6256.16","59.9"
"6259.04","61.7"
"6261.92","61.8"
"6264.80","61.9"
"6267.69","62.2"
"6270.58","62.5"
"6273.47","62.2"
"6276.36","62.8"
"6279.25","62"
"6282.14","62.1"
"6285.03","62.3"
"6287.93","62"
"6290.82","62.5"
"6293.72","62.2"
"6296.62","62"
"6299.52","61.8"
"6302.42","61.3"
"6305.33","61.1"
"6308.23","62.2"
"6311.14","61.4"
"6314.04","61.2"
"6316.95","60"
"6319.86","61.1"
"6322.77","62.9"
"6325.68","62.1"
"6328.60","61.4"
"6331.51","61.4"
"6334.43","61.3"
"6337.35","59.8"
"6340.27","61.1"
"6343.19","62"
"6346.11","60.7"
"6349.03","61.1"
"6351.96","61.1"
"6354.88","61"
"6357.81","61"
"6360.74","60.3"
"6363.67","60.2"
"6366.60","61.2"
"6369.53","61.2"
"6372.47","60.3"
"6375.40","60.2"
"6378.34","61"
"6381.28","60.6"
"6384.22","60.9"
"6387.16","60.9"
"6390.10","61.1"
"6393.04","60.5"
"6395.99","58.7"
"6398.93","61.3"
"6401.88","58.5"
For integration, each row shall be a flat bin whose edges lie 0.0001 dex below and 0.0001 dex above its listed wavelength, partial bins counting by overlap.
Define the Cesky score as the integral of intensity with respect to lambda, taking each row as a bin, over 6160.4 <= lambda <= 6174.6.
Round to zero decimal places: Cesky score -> 877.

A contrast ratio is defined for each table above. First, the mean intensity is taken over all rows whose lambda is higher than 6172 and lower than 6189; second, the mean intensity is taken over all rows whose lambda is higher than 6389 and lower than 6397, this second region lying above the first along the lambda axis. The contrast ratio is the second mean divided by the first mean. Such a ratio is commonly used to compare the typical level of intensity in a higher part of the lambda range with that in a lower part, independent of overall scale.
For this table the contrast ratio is 0.948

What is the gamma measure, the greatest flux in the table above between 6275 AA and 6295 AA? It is 62.8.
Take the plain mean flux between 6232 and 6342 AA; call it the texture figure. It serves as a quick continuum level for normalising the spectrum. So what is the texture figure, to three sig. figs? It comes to 61.7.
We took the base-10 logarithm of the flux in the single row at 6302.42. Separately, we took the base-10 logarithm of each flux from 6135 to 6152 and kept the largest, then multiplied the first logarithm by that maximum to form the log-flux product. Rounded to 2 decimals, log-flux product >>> 3.22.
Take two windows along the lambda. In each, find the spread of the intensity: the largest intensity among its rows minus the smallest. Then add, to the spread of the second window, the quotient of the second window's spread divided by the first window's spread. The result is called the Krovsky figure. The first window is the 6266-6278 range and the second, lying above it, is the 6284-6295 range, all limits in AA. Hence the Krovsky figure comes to 1.3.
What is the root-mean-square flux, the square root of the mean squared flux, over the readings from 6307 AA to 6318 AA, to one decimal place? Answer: 61.2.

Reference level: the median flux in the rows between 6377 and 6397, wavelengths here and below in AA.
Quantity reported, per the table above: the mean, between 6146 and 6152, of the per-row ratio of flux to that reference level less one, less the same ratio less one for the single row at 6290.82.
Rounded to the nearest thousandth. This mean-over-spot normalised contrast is 0.013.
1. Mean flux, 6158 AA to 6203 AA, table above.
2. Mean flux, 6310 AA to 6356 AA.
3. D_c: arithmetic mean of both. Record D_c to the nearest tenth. 62.0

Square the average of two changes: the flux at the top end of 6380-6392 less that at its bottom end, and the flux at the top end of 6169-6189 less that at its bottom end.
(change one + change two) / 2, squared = 1.96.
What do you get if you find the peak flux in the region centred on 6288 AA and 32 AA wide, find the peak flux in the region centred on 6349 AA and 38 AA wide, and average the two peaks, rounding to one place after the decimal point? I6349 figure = 62.4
